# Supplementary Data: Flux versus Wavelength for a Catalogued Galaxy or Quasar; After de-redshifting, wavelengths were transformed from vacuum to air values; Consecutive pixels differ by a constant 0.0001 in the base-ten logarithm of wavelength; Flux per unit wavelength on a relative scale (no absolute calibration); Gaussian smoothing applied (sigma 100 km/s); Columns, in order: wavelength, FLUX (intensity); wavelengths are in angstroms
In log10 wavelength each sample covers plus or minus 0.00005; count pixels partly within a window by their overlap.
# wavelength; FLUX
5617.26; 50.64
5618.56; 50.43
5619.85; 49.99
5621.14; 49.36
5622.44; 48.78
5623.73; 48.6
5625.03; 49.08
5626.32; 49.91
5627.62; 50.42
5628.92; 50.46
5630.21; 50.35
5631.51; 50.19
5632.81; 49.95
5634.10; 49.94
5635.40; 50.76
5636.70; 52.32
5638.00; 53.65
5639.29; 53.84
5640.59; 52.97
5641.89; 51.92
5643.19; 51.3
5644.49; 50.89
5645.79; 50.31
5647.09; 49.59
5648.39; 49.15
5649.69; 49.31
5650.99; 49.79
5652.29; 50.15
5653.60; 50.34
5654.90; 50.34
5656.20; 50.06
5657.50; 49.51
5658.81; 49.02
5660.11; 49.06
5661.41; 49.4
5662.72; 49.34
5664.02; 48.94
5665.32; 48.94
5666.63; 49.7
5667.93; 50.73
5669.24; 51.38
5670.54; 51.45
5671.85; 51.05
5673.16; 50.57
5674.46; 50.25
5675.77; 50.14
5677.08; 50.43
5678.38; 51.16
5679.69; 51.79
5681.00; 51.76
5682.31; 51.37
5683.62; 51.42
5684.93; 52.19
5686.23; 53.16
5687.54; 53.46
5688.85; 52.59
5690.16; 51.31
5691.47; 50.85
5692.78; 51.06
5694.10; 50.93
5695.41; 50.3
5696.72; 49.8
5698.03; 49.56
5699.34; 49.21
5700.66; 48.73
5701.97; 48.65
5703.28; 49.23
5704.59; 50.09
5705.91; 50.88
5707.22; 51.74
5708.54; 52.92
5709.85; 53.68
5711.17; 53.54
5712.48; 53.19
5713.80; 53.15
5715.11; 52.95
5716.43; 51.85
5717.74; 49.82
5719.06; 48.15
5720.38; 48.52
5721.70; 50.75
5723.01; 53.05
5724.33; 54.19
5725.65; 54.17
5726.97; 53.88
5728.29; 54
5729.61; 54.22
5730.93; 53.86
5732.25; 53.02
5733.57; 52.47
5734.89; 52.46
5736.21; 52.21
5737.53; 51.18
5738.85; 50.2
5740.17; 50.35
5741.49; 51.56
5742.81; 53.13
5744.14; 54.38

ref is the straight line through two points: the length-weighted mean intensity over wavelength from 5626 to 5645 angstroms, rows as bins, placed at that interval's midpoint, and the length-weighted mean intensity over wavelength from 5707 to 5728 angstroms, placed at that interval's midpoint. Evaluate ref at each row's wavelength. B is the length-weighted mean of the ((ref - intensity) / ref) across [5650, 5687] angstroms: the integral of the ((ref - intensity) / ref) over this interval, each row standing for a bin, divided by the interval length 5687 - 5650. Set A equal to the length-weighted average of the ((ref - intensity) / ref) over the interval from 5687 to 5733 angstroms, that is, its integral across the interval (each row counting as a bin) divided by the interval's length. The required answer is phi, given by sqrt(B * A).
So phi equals 0.015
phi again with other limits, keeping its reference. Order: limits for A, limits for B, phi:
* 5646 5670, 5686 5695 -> 0.009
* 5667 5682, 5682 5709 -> 0.018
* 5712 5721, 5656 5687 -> 0.022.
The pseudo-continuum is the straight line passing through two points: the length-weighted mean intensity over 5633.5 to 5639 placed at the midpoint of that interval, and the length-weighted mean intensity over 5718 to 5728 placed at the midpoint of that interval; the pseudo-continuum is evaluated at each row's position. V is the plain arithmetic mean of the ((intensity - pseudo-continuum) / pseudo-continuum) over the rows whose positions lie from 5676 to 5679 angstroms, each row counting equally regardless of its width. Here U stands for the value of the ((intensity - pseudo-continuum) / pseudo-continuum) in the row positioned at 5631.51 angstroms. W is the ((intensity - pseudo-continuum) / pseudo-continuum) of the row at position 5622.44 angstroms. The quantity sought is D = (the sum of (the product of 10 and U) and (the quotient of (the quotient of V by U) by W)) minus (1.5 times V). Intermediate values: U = -0.03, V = -0.02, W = -0.059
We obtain -11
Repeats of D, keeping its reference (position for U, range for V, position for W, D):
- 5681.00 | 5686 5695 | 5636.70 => -243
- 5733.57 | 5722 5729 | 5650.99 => -76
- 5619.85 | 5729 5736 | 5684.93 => -104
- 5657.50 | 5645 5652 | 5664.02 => -17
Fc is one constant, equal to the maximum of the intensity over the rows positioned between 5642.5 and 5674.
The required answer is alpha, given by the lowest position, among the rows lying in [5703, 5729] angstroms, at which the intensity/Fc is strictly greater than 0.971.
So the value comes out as 5704.59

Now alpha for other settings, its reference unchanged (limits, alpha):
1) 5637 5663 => 5638.00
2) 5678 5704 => 5678.38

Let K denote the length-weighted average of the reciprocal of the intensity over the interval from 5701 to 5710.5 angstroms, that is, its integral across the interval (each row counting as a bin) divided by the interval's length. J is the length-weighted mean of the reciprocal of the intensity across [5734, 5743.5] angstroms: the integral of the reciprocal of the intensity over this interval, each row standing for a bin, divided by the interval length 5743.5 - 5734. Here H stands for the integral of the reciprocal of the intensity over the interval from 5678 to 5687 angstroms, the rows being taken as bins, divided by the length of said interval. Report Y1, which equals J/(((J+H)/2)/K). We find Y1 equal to 0.0197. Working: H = 0.0193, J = 0.0194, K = 0.0197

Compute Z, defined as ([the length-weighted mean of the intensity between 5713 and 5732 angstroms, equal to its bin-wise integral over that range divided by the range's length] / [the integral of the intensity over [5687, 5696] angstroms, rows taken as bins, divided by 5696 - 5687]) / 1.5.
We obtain 0.678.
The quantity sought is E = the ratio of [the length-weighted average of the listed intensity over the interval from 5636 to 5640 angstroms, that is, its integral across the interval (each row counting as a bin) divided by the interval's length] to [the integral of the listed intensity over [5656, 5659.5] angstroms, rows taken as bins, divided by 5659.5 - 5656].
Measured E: 1.078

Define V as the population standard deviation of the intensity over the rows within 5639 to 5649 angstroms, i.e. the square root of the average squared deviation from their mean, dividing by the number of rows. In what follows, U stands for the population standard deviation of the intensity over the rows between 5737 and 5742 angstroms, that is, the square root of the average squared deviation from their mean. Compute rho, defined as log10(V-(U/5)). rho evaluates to 0.1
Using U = 0.57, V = 1.5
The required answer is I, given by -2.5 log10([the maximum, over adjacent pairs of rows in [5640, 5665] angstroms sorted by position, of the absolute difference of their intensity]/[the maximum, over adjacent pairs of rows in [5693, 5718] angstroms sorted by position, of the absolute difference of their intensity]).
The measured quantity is 0.7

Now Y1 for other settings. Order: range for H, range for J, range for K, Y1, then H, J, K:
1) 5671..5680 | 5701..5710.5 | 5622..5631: 0.0201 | 0.0197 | 0.0197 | 0.0201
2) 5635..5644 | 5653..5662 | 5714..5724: 0.0202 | 0.0191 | 0.0201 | 0.0197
